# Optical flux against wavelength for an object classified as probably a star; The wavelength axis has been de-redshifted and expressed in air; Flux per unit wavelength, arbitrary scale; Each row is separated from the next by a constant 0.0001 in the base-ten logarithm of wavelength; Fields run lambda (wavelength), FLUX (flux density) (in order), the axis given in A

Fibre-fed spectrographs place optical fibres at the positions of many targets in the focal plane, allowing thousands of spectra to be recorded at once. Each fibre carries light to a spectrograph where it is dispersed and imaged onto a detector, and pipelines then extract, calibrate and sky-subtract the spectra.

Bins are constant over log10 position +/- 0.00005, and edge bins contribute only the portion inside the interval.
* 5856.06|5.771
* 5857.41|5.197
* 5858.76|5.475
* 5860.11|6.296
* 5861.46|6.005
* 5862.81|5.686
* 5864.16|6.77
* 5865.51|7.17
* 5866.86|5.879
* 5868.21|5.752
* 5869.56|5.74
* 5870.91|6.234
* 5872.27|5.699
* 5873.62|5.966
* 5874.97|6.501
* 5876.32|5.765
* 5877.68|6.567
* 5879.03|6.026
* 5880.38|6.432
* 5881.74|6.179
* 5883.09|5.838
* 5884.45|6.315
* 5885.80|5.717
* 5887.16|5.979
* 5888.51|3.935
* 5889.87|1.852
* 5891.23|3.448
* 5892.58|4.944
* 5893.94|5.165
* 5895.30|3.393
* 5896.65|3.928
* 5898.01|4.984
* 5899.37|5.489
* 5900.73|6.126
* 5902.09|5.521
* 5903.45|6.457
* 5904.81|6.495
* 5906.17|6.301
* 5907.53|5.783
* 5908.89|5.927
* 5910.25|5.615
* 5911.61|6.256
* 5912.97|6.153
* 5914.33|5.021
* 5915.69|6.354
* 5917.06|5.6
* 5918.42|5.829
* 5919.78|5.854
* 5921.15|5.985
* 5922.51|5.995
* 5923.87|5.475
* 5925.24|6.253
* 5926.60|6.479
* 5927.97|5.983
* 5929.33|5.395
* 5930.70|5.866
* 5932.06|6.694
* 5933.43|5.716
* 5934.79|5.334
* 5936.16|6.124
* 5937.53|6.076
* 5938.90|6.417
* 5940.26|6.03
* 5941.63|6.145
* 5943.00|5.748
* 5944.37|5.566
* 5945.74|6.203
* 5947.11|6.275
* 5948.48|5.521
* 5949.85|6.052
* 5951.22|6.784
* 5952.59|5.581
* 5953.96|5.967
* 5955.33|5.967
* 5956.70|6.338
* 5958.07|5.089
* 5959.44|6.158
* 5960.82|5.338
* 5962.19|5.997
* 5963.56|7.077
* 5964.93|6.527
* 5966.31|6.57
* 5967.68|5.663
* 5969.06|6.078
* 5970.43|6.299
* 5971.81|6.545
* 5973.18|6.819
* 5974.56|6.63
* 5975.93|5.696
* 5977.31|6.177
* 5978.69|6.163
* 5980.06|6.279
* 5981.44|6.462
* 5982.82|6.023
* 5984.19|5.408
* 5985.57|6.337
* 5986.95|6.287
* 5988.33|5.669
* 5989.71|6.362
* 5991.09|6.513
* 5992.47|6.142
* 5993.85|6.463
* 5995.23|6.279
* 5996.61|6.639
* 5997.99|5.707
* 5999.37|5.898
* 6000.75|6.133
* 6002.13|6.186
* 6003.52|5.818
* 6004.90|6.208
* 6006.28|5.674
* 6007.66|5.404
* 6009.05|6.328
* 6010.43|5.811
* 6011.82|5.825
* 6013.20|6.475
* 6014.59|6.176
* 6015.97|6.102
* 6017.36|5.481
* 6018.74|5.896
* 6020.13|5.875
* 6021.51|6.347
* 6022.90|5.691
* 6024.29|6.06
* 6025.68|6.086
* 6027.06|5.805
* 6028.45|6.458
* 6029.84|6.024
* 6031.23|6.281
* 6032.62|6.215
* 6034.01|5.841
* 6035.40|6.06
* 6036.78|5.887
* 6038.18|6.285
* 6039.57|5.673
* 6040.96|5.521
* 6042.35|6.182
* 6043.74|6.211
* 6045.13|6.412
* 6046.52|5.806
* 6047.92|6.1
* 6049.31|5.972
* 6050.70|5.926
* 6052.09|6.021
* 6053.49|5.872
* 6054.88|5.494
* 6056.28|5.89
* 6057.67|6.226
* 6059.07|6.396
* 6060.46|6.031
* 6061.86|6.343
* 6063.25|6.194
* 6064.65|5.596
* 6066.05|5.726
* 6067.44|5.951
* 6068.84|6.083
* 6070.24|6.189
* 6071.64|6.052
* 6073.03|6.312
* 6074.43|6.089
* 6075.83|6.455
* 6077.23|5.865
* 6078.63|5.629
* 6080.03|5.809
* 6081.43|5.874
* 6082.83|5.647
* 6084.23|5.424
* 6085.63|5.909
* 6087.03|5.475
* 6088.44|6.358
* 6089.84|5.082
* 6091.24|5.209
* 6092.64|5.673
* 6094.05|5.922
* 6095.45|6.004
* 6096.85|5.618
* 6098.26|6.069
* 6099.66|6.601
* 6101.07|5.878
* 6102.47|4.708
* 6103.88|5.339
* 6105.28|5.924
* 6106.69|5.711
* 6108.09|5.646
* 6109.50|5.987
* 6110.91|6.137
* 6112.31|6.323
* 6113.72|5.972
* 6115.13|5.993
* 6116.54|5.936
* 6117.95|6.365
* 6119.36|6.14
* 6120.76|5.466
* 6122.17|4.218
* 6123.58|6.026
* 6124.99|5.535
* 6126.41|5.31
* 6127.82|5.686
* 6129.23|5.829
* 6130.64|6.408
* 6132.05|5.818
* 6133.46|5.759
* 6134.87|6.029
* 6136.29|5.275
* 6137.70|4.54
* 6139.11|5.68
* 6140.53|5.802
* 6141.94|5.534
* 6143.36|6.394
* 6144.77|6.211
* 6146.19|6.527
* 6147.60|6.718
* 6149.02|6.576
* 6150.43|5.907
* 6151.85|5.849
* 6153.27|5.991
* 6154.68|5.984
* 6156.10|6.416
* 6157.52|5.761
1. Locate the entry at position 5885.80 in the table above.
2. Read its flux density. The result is 5.717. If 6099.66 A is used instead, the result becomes 6.601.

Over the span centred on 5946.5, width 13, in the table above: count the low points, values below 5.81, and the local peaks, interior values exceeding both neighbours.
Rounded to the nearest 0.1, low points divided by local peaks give 1.3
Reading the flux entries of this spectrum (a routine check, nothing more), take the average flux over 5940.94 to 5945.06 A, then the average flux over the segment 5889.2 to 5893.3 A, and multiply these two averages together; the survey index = 20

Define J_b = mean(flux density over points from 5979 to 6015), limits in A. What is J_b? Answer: 6.10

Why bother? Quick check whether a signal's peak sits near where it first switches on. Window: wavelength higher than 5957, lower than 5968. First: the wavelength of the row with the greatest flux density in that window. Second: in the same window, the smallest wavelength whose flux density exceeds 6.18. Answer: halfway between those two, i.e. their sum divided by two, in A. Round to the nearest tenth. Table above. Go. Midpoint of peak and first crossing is 5963.6 A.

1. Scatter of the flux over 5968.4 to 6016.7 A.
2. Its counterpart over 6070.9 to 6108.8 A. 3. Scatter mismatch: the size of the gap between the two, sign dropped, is 0.07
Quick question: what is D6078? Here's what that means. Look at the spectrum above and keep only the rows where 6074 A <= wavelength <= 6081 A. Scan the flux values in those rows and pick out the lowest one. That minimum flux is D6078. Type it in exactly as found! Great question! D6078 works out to 5.629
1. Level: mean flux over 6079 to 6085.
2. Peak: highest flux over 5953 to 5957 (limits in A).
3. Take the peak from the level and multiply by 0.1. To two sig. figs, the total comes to -0.065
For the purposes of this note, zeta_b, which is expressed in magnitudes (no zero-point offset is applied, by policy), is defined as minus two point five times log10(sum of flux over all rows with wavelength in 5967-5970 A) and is -2.67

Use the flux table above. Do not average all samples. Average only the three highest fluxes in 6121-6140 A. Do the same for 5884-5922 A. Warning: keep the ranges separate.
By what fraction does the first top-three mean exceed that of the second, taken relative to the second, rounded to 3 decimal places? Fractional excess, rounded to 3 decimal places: -0.044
